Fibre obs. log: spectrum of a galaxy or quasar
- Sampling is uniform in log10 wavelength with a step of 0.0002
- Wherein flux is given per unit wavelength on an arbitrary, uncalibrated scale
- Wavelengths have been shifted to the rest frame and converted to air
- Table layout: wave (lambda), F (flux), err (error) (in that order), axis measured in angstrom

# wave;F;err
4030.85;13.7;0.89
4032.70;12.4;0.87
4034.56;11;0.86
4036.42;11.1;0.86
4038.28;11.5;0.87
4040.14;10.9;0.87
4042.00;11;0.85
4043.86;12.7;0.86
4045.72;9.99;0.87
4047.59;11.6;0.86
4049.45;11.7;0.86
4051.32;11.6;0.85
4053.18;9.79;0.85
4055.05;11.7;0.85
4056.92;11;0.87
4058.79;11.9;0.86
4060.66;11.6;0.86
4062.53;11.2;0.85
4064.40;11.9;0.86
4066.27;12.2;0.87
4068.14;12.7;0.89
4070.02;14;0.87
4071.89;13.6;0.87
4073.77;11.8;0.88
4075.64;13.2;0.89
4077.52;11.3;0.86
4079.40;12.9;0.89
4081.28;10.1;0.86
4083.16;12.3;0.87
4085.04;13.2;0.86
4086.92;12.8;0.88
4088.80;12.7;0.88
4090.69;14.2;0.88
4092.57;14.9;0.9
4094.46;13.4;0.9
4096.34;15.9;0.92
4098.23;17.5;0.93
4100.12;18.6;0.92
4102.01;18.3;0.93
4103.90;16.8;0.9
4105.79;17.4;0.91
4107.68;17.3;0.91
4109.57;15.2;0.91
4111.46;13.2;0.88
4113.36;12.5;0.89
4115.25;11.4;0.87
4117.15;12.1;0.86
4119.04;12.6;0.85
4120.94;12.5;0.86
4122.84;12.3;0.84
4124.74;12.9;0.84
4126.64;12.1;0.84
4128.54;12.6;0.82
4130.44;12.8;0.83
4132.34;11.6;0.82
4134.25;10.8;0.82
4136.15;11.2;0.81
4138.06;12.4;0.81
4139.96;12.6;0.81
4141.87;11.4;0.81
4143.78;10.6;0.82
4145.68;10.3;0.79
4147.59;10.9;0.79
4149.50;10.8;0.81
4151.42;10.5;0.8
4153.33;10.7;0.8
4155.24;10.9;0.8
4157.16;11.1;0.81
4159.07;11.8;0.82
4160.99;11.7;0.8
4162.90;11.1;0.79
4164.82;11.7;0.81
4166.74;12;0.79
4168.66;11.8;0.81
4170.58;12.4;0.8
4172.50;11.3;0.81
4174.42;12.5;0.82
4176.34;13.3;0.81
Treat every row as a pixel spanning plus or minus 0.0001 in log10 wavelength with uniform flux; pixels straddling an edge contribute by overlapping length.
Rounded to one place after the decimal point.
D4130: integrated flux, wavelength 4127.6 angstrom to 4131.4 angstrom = 48.3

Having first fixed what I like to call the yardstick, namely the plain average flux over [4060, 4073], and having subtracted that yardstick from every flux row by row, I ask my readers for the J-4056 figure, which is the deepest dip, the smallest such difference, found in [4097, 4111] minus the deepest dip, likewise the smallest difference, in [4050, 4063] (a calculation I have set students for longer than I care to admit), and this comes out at 5.4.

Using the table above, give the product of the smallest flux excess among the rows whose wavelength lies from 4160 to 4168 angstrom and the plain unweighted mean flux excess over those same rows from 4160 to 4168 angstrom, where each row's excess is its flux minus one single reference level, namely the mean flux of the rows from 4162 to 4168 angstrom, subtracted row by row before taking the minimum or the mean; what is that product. -0.01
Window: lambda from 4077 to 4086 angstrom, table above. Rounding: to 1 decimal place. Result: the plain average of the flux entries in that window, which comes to 12.0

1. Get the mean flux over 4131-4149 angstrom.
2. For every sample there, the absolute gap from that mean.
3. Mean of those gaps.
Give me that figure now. 0.61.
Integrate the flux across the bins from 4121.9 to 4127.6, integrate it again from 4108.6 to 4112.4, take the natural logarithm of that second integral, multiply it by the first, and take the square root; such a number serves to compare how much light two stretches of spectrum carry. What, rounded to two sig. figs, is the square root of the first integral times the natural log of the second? 17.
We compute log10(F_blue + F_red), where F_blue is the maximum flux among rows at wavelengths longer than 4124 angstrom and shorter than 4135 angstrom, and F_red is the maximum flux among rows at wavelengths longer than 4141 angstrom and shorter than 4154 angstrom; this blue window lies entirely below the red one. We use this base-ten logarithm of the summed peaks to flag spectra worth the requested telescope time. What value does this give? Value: 1.39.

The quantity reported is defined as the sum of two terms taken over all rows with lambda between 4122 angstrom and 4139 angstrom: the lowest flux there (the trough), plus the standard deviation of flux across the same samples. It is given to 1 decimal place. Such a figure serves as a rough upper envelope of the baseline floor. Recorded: 11.5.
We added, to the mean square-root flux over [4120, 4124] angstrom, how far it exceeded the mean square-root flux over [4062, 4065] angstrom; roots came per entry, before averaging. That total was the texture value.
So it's 3.64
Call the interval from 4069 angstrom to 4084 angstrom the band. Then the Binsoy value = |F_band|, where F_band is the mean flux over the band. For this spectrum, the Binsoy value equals 12.4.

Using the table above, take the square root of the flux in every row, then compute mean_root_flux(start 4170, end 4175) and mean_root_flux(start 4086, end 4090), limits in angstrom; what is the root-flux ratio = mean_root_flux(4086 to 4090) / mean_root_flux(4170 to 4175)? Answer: 1.03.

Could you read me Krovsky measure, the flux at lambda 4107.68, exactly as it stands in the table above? 17.3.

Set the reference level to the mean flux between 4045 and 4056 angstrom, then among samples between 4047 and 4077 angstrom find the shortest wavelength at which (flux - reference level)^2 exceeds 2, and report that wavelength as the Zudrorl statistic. 4068.14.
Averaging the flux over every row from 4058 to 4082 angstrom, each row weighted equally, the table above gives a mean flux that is 12.2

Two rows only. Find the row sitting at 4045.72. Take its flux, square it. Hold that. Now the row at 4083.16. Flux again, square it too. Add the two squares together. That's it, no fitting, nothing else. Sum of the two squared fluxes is 251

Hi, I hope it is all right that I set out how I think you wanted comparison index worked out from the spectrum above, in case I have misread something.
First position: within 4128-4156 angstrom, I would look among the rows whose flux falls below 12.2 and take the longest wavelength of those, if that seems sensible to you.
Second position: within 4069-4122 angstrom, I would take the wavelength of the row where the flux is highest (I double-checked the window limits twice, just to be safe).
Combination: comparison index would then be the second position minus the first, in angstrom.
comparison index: -55.1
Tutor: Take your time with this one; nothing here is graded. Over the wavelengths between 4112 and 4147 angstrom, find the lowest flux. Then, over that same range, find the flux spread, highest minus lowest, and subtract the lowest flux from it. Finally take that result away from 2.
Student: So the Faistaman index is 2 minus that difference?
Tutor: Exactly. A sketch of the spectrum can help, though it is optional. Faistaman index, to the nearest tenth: 9.7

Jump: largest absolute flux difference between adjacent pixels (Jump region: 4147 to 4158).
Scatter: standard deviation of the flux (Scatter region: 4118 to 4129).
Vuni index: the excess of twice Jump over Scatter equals 0.3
